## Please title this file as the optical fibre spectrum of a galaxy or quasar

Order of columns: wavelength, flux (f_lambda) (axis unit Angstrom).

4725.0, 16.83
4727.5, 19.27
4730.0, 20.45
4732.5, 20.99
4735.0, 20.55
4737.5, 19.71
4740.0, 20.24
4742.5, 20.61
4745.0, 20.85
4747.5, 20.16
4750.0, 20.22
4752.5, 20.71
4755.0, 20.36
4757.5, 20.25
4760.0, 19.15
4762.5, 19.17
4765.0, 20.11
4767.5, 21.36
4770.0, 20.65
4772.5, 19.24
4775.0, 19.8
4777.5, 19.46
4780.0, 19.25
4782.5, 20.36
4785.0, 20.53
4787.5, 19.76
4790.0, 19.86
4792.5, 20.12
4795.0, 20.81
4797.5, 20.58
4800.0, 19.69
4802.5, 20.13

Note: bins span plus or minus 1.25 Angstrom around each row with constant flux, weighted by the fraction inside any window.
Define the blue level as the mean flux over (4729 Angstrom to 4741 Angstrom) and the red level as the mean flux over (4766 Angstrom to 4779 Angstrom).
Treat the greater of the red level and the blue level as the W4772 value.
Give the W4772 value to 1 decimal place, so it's 20.4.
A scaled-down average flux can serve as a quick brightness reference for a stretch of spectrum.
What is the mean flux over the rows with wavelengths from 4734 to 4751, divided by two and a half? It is 8.13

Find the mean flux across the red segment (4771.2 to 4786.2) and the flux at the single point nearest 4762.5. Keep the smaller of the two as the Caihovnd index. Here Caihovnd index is 19.2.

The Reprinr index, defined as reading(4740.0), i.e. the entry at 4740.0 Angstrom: 20.24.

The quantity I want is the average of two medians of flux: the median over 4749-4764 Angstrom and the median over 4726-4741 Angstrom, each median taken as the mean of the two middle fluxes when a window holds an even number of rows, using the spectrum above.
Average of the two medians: 20.3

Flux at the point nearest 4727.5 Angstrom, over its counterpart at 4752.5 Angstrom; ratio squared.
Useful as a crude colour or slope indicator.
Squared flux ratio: 0.87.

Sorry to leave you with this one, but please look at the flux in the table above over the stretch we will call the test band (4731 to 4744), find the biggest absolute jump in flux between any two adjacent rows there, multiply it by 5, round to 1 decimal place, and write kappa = 4.2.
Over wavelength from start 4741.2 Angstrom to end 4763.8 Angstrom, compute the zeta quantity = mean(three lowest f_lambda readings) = 19.5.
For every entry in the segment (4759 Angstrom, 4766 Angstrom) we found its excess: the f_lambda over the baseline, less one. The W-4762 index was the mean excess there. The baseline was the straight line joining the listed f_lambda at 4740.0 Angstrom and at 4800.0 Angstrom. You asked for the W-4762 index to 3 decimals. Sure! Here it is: -0.028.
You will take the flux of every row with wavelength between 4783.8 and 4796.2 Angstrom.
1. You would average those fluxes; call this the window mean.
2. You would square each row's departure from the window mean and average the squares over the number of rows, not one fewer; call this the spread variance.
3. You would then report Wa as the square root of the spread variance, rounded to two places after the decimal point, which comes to 0.40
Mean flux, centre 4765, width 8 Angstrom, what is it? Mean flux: 20.2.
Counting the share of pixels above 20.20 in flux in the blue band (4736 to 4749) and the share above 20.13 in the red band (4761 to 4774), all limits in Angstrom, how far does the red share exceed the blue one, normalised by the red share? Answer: -0.5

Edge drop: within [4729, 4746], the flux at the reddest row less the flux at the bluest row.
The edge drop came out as 0.4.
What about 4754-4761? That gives -1.2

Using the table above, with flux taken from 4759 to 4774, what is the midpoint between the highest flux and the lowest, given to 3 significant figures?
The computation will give 20.3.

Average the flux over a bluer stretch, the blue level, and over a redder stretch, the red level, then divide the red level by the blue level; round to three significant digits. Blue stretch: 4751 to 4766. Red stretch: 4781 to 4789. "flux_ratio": 1.01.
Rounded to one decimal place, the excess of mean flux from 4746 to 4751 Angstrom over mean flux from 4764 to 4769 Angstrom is -0.5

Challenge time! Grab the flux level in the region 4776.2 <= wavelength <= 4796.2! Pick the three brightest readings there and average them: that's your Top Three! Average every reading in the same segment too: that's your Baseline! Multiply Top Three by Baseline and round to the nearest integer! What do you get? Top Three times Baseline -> 412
